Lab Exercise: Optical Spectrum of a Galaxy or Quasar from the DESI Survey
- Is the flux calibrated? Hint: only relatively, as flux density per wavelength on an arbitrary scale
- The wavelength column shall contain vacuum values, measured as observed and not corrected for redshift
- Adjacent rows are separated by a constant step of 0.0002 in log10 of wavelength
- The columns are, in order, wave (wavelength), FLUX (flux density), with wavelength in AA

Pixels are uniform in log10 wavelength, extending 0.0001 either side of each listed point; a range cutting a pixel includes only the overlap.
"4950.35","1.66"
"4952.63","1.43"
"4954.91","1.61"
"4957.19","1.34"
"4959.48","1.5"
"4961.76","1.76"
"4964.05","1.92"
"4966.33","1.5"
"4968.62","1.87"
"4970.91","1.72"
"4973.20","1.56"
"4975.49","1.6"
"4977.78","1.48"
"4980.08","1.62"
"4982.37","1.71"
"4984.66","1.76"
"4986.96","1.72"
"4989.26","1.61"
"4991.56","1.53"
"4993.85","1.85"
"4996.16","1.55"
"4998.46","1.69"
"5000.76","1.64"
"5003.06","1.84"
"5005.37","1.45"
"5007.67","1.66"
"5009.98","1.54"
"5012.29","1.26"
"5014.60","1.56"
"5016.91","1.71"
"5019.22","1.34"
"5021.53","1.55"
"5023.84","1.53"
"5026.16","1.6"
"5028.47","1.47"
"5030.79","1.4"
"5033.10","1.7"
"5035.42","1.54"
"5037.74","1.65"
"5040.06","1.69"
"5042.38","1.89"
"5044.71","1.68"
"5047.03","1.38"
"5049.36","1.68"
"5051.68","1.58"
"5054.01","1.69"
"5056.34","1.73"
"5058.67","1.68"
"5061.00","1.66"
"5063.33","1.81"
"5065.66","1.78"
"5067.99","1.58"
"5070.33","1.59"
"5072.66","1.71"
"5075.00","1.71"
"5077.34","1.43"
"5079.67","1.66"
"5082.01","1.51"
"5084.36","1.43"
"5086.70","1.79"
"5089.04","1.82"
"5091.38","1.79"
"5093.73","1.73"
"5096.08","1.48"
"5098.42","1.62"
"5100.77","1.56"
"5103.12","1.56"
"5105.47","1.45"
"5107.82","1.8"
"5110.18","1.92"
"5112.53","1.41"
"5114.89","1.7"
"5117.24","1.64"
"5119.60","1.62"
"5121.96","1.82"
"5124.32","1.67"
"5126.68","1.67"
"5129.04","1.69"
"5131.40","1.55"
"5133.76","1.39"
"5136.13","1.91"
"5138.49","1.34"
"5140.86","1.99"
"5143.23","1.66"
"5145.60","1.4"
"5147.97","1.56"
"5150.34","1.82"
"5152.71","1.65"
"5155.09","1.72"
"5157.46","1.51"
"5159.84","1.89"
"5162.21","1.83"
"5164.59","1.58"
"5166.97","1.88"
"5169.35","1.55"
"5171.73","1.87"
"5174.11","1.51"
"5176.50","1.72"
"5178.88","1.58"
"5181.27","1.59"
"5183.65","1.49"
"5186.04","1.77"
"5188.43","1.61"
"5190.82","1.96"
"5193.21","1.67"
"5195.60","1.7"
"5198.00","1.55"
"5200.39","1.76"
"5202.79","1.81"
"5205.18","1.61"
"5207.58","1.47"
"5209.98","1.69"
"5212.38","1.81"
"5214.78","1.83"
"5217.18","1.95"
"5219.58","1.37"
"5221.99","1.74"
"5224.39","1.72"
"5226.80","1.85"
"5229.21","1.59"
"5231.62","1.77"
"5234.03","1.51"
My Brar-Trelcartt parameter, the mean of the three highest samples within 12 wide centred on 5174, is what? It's 1.72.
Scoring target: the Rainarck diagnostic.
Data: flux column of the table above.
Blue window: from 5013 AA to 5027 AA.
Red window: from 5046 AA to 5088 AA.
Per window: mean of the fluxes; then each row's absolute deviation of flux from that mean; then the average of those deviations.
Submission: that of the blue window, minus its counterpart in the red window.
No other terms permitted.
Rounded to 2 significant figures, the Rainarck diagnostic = -0.028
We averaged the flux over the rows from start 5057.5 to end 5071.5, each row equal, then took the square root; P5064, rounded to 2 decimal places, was 1.30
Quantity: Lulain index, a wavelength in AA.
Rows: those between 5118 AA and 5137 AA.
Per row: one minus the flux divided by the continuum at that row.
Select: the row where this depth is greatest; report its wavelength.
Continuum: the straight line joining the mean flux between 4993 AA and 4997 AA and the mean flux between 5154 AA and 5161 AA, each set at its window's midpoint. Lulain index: 5133.76 AA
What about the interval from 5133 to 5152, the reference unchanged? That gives 5138.49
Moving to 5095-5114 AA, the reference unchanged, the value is 5112.53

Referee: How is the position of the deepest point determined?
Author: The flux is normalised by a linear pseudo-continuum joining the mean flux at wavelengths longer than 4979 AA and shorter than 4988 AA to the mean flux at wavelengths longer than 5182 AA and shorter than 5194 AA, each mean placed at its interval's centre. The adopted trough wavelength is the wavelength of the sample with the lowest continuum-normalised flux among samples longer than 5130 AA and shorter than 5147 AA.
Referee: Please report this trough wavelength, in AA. 5138.49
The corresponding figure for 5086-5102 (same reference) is 5096.08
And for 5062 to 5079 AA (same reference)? 5077.34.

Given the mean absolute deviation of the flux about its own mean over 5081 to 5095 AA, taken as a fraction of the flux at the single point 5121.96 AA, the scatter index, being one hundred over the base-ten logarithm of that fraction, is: -89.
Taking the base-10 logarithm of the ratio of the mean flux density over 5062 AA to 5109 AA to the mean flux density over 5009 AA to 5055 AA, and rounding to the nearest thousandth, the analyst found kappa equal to 0.019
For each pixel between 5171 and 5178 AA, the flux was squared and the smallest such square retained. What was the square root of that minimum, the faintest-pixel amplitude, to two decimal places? 1.51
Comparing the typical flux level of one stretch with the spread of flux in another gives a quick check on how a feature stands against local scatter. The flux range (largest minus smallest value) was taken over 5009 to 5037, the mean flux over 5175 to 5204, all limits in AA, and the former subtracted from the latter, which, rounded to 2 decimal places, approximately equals 1.23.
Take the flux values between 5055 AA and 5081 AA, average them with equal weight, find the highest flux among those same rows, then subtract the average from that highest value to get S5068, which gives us 0.143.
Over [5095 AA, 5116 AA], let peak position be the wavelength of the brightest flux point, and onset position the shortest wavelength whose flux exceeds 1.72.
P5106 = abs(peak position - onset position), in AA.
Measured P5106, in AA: 2.4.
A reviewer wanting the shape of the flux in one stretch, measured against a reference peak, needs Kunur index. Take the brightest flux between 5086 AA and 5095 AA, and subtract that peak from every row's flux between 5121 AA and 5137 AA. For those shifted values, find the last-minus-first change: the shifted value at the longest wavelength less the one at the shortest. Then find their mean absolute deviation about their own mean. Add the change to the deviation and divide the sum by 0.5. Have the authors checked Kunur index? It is 0.41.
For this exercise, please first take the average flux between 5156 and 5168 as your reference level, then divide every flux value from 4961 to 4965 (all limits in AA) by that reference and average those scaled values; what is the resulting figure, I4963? 1.06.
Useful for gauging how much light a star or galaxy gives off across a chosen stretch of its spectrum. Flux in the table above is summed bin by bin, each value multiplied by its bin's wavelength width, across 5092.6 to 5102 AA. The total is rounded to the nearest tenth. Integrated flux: 15.0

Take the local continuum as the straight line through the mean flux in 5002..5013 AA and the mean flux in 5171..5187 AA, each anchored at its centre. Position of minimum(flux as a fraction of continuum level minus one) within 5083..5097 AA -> 5084.36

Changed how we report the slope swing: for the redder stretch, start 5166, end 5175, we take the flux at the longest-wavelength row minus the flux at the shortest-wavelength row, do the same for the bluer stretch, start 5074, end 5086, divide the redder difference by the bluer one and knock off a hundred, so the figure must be -99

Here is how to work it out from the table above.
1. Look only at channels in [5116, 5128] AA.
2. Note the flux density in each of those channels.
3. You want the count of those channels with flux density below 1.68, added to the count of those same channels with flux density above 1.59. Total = 9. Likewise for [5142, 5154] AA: 7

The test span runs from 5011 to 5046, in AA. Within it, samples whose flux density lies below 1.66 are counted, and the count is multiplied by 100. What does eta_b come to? 1000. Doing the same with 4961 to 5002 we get 900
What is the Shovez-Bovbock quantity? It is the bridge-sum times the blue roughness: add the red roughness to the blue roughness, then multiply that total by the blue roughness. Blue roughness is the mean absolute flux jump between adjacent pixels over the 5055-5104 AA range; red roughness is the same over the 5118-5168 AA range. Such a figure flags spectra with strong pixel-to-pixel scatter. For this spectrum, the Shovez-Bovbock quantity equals 0.040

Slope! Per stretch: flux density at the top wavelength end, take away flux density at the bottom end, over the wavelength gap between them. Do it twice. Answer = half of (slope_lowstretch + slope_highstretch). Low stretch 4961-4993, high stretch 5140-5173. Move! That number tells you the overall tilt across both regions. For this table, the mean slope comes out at -0.0058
